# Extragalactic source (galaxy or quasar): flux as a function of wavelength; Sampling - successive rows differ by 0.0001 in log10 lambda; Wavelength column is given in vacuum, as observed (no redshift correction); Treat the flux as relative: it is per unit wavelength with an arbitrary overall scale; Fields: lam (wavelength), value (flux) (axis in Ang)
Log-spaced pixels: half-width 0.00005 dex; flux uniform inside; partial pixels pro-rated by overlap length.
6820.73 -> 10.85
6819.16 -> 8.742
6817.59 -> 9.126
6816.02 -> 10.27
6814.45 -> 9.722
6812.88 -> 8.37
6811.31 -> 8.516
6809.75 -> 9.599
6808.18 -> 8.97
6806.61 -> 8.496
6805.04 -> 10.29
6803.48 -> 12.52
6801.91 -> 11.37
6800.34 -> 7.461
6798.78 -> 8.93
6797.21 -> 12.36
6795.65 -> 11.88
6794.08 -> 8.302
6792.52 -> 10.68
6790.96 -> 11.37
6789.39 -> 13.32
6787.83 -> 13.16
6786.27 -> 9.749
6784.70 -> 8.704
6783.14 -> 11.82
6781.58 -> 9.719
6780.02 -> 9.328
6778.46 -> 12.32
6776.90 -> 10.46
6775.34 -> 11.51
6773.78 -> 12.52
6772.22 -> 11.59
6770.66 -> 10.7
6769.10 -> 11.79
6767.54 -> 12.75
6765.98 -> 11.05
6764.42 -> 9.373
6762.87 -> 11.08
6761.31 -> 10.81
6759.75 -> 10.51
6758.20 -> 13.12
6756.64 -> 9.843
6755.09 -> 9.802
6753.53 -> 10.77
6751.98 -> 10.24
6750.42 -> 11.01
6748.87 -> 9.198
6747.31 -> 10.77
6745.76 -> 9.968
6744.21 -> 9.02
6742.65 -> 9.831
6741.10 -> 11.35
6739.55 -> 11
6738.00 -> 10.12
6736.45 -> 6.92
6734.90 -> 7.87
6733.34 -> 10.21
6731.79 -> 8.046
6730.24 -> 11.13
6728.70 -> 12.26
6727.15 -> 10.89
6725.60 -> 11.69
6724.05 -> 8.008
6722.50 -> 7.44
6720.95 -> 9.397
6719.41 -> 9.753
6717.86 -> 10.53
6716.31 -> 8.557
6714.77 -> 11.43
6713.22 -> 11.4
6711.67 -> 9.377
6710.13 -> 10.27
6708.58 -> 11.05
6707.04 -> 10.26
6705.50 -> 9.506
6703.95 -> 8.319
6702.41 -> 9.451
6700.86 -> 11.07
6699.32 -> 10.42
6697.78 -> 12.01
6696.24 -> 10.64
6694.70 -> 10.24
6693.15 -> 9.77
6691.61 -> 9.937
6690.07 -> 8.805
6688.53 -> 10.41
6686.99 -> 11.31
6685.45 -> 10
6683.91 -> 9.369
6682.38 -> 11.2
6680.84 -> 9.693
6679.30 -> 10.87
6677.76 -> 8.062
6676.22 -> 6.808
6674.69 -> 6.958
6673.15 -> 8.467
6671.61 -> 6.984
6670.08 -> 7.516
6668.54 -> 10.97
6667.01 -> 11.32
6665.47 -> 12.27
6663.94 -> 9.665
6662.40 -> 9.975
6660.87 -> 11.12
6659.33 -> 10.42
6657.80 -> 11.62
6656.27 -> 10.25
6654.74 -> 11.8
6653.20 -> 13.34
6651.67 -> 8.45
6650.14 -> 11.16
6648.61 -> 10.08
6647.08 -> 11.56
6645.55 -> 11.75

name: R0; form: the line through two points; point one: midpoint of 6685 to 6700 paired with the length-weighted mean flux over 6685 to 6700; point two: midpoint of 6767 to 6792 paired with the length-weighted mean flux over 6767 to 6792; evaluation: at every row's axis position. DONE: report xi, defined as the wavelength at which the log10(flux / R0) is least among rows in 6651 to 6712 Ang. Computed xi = 6676.22 Ang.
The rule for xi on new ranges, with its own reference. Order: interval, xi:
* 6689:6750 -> 6736.45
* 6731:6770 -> 6736.45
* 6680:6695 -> 6690.07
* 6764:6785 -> 6784.70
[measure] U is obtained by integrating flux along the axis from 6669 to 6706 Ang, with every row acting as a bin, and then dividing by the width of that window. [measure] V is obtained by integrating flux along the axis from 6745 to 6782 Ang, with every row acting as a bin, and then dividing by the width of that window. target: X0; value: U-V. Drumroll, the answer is -1.4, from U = 9.5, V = 10.9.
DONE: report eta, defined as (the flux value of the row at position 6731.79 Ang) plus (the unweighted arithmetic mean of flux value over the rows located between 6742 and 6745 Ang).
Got 17.5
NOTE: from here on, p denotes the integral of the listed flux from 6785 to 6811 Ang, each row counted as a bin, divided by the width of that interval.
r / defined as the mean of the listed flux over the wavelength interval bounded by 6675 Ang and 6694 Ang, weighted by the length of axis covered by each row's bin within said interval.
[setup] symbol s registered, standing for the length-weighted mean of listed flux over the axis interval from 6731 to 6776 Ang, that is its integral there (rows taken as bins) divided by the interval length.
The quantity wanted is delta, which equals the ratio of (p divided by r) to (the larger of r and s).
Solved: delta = 0.10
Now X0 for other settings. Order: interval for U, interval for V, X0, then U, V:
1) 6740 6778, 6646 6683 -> 0.8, 10.8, 10.0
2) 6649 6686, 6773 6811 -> -0.7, 9.9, 10.6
